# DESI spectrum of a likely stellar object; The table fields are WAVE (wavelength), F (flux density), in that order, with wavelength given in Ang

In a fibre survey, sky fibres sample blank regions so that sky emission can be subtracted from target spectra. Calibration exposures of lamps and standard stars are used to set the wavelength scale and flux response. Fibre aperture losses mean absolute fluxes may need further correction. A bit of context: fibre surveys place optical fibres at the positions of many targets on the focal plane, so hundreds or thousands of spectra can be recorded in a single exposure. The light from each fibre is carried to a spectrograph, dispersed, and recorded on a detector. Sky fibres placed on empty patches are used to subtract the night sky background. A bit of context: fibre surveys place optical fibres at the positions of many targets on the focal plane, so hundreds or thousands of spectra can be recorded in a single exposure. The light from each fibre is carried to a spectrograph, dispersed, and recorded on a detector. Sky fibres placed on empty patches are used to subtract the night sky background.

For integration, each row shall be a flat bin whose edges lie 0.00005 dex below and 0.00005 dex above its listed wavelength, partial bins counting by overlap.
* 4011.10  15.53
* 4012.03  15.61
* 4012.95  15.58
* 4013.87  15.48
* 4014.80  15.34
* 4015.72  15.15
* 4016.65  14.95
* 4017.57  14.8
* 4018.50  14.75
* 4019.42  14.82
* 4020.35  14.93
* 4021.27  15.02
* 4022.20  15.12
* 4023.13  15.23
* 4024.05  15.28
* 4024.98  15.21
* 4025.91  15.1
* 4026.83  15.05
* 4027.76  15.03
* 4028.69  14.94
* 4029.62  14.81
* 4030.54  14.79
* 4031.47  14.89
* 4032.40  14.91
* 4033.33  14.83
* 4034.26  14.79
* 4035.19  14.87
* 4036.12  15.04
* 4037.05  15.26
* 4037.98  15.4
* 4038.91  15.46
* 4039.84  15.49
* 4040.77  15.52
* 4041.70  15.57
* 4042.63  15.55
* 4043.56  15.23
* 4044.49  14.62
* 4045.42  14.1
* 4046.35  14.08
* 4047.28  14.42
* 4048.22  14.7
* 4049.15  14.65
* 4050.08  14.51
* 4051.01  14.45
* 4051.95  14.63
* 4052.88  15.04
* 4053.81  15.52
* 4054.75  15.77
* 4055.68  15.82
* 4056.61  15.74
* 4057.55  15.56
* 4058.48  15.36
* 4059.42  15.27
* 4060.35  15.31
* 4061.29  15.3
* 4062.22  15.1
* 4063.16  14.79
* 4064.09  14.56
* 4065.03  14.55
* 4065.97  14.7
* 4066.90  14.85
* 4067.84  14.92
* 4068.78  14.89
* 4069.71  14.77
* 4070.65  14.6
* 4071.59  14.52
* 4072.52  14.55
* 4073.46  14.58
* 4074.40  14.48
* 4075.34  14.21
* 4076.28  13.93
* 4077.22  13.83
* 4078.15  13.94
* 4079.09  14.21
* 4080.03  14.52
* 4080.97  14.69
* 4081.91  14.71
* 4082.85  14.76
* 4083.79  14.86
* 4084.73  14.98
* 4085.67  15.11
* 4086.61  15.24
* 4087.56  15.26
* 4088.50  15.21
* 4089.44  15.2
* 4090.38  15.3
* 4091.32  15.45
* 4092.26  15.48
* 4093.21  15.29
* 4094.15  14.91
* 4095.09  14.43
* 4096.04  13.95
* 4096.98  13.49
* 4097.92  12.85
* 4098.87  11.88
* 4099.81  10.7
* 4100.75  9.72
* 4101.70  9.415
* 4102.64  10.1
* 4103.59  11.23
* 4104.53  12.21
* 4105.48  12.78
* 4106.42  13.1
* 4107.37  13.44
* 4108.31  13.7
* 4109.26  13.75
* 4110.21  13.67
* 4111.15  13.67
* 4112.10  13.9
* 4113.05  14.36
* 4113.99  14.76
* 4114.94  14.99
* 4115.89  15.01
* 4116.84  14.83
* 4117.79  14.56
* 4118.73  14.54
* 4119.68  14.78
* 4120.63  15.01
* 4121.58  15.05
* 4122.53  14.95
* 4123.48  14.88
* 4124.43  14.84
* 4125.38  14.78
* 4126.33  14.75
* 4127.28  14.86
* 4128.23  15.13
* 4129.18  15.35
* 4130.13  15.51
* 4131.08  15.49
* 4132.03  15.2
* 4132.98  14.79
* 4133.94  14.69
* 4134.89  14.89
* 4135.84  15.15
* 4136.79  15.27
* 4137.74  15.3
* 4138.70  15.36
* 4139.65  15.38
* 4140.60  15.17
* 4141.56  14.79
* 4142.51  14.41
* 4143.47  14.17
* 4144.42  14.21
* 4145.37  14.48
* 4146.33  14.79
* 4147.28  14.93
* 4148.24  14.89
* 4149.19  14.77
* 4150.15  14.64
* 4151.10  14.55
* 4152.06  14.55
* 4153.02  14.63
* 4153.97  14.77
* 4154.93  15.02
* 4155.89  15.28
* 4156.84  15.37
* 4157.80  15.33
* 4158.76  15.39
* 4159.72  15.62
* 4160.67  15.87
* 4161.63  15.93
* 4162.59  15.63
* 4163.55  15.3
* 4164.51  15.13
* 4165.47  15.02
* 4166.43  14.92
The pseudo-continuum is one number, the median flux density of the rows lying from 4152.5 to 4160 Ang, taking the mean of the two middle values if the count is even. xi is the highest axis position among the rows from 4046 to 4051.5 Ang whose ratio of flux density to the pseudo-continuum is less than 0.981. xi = 4051.01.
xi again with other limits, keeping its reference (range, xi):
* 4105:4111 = 4110.21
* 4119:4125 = 4124.43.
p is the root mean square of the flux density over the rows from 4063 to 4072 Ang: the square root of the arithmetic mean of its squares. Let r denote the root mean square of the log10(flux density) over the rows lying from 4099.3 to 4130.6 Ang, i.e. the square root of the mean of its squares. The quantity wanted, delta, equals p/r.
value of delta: 12.9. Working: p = 14.7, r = 1.137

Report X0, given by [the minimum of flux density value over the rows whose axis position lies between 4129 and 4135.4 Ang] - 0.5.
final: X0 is 14.2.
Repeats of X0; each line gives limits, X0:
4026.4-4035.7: 14.3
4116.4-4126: 14.0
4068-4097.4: 13.0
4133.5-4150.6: 13.7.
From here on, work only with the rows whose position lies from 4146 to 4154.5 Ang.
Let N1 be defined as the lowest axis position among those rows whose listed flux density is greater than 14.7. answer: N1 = 4146.33 Ang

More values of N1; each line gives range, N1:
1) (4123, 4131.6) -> 4123.48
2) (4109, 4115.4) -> 4113.99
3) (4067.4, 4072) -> 4067.84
